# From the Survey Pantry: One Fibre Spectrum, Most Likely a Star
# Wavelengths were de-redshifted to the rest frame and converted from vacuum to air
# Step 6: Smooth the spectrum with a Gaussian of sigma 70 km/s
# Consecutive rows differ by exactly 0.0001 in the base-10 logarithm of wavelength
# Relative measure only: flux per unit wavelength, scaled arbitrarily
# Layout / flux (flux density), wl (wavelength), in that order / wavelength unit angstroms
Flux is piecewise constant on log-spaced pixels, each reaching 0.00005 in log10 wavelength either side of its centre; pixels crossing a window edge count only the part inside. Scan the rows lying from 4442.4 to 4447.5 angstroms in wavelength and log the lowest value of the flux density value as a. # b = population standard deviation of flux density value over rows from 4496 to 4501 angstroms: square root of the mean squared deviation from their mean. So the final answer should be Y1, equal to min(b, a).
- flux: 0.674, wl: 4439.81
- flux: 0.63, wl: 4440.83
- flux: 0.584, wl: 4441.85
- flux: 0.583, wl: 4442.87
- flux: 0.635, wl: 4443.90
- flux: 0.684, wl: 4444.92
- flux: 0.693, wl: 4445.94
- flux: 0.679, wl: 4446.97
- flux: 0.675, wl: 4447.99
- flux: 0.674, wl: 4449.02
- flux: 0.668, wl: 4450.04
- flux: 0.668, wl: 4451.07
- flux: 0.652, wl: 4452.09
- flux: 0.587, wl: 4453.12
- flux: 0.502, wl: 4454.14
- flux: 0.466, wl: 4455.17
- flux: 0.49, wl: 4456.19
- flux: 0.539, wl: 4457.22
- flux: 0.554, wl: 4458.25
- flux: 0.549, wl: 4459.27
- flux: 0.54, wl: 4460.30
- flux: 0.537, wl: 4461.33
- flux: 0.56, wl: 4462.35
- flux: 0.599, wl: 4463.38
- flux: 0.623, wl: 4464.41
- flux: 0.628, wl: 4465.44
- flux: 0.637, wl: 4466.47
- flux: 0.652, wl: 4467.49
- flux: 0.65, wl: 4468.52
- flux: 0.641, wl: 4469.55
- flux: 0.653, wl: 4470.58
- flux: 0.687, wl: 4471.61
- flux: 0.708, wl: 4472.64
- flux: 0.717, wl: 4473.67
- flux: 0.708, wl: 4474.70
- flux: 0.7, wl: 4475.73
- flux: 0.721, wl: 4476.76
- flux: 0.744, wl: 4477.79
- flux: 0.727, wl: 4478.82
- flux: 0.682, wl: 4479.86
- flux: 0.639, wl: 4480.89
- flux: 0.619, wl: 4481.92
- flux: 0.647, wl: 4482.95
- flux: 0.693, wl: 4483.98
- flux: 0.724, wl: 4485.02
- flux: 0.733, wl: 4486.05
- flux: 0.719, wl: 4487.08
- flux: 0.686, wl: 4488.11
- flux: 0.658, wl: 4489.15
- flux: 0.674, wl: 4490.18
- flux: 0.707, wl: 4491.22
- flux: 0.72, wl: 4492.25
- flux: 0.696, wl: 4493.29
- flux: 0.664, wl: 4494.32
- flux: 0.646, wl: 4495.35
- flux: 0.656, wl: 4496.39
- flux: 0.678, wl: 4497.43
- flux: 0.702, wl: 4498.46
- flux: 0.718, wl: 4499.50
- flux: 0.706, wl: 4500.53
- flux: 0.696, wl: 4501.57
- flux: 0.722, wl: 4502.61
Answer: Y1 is 0.022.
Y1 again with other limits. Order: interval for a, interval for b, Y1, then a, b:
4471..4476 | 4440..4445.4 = 0.038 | 0.687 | 0.038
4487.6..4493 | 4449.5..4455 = 0.064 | 0.658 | 0.064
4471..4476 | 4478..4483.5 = 0.038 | 0.687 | 0.038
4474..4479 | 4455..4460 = 0.035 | 0.7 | 0.035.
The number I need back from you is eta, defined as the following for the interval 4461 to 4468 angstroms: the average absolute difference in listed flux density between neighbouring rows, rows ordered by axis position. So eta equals 0.0192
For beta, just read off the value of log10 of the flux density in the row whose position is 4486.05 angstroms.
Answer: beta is -0.135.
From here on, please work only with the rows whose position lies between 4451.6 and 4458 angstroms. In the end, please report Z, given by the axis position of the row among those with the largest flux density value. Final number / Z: 4452.09 angstroms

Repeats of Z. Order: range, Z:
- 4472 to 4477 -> 4476.76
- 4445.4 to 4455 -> 4445.94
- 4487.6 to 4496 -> 4492.25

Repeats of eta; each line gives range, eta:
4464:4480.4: 0.0159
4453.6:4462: 0.0201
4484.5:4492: 0.0222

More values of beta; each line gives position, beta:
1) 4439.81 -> -0.171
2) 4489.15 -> -0.182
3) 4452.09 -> -0.186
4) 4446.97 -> -0.168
